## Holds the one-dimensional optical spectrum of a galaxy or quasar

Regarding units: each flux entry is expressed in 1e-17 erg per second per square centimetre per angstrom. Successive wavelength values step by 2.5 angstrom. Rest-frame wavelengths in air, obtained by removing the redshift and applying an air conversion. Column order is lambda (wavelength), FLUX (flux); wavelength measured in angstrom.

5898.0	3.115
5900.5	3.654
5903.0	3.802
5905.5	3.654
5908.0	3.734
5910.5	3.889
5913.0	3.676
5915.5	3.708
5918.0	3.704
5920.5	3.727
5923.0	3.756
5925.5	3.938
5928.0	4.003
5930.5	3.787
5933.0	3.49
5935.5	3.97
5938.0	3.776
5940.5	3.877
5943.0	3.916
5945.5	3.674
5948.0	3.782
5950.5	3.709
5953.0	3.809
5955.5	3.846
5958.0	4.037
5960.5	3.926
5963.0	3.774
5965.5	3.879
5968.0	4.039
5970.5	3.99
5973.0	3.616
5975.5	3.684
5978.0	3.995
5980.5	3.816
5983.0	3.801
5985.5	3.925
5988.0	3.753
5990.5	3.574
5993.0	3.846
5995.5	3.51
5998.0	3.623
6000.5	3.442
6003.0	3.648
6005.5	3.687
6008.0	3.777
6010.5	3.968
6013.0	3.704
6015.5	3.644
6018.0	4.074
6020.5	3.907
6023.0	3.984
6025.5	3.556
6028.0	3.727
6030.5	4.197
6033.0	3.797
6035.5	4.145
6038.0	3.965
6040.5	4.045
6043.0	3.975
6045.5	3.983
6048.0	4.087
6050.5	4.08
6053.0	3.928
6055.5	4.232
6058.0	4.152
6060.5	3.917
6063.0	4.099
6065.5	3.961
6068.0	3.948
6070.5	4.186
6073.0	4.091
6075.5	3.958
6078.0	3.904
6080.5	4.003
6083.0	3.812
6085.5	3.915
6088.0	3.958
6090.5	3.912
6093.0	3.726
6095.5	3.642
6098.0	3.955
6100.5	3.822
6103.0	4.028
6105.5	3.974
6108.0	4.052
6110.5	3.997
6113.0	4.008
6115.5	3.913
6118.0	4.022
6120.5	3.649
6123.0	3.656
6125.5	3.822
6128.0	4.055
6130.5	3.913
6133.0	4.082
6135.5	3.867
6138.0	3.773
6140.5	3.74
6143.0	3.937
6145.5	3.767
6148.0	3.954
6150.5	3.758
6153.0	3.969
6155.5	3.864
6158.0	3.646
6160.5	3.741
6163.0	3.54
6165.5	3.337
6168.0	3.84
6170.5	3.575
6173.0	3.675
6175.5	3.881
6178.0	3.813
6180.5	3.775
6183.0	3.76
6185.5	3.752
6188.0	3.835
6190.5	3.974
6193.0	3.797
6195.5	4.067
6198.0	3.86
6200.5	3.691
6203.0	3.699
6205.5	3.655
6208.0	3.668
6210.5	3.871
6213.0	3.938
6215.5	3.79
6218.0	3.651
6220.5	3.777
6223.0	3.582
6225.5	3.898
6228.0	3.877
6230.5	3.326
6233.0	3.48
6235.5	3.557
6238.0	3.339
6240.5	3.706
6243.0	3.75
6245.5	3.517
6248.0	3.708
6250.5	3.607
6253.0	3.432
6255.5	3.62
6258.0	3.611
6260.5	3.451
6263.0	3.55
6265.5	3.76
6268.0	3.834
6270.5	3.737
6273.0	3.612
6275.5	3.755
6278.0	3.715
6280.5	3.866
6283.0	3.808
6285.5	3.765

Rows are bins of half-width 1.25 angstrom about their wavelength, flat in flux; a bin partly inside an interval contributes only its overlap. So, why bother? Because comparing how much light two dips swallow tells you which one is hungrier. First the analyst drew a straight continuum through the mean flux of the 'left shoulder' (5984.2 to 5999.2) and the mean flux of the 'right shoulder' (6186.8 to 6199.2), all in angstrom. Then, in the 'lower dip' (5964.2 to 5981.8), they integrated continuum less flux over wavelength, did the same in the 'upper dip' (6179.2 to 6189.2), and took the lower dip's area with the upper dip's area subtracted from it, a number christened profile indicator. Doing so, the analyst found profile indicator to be -4.2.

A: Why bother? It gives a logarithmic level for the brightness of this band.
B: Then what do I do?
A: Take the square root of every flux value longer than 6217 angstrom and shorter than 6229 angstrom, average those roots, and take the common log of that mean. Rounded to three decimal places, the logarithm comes 0.287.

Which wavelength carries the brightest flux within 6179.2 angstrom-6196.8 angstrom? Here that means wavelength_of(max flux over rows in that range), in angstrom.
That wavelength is 6195.5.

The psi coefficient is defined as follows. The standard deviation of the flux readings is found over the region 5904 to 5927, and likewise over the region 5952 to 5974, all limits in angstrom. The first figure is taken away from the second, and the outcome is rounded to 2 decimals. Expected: 0.04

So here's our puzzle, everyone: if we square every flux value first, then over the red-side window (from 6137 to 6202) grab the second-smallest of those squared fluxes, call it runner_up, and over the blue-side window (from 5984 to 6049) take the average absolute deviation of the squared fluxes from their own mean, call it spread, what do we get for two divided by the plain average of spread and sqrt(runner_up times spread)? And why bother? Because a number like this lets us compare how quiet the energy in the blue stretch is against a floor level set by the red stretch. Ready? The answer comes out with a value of 0.725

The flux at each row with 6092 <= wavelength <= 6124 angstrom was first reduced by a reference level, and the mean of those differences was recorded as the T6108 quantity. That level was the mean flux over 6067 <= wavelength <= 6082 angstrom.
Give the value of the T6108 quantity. -0.13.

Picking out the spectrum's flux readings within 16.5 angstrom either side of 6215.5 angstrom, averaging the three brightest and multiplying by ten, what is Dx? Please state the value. 39.0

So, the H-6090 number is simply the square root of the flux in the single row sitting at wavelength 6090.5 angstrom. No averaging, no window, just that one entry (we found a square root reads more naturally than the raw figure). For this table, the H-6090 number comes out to 1.98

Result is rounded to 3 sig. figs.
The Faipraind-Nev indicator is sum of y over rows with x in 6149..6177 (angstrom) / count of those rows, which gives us 3.71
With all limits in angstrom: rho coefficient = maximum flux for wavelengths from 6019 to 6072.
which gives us 4.232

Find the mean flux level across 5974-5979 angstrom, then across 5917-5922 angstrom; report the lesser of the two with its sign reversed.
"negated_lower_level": -3.72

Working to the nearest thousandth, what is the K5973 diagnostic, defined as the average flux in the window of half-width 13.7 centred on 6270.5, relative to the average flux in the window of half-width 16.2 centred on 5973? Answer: 0.957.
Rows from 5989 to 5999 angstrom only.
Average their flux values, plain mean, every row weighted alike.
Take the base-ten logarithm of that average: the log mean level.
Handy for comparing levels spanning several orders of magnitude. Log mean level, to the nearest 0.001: 0.561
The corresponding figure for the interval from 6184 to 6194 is 0.584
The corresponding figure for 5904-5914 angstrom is 0.573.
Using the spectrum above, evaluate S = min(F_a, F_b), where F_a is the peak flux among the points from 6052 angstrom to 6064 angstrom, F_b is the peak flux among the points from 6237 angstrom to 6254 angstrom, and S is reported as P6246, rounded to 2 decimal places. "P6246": 3.75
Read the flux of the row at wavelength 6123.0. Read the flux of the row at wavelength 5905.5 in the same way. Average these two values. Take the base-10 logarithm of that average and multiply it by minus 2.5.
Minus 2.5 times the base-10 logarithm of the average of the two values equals -1.41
